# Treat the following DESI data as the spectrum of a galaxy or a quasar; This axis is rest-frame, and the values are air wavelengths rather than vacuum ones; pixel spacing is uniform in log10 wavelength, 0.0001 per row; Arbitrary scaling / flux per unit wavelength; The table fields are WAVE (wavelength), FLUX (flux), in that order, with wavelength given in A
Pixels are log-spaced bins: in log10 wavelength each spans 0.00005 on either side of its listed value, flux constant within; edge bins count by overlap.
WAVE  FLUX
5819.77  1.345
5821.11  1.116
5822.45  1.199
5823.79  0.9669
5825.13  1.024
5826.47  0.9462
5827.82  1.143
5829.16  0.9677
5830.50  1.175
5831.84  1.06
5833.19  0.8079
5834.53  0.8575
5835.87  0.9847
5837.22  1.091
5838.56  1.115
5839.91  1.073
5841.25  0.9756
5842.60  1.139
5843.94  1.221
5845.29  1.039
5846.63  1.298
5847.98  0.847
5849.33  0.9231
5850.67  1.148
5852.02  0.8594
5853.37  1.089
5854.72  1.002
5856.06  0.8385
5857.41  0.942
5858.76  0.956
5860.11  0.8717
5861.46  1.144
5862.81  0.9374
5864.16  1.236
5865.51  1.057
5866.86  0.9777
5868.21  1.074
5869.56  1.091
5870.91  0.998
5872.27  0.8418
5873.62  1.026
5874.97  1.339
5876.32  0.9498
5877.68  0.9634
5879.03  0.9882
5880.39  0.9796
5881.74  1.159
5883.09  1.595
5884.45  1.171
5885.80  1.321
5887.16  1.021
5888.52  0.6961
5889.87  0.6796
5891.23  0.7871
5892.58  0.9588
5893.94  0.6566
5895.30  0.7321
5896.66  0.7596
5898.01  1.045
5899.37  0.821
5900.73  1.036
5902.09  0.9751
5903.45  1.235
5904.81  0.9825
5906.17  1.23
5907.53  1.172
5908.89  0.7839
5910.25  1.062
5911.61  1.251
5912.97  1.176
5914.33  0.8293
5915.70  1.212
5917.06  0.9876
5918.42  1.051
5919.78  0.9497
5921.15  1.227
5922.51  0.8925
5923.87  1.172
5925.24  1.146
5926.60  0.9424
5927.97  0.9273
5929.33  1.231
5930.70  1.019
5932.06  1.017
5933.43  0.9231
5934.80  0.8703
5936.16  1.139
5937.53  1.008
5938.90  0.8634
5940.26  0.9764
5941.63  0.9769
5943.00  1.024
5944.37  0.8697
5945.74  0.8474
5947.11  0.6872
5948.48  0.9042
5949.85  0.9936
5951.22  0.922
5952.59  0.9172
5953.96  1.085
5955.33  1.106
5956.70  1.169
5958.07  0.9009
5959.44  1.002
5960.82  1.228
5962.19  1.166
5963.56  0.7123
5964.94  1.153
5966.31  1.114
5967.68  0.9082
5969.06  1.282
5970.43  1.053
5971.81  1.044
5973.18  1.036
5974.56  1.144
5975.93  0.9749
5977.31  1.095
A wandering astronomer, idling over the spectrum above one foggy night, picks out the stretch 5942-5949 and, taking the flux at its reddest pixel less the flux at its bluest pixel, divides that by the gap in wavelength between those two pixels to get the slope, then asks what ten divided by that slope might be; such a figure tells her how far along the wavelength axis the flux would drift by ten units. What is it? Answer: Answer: -457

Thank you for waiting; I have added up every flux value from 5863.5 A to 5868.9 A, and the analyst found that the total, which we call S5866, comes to 4.3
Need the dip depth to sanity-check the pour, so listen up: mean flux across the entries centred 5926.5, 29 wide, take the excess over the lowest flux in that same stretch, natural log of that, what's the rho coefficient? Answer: -1.6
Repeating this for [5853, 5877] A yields -1.7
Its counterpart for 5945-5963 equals -1.2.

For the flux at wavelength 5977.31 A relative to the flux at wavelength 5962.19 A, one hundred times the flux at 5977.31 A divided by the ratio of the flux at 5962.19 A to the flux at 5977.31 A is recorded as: 103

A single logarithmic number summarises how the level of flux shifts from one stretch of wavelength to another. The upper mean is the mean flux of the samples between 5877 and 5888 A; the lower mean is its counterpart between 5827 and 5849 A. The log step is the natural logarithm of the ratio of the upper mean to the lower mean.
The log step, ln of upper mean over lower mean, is 0.09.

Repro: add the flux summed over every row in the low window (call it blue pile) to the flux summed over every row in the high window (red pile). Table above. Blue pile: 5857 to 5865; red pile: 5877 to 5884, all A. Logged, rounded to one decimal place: 11.8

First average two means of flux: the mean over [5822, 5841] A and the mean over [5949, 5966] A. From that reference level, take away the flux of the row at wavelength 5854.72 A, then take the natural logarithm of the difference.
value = -3.6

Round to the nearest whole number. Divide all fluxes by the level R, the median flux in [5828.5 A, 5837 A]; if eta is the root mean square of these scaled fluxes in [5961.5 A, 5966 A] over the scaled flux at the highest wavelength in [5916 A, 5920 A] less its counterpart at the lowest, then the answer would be -27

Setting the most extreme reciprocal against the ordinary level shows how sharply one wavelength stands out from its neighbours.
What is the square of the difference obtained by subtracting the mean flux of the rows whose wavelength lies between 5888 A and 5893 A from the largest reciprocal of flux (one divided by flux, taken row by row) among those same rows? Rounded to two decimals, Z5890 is 0.48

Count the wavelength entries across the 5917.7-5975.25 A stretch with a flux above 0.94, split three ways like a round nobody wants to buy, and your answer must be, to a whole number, 9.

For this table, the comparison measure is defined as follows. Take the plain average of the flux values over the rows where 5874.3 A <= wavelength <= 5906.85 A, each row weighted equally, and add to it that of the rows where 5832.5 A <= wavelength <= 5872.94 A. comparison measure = 2.02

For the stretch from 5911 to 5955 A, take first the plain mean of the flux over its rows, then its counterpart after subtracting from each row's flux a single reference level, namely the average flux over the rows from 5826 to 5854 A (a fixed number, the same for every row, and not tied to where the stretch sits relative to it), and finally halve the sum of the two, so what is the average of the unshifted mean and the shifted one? 0.483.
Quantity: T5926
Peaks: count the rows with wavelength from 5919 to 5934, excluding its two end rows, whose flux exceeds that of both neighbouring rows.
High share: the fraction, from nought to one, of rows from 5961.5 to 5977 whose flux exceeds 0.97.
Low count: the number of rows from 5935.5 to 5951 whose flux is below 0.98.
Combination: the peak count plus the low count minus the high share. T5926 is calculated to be 9.2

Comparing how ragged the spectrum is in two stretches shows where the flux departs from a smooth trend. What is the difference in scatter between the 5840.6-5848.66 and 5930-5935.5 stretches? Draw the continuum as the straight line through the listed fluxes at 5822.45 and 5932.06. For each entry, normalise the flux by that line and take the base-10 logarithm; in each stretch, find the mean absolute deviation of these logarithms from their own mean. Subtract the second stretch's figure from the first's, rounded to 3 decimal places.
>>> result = 0.027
